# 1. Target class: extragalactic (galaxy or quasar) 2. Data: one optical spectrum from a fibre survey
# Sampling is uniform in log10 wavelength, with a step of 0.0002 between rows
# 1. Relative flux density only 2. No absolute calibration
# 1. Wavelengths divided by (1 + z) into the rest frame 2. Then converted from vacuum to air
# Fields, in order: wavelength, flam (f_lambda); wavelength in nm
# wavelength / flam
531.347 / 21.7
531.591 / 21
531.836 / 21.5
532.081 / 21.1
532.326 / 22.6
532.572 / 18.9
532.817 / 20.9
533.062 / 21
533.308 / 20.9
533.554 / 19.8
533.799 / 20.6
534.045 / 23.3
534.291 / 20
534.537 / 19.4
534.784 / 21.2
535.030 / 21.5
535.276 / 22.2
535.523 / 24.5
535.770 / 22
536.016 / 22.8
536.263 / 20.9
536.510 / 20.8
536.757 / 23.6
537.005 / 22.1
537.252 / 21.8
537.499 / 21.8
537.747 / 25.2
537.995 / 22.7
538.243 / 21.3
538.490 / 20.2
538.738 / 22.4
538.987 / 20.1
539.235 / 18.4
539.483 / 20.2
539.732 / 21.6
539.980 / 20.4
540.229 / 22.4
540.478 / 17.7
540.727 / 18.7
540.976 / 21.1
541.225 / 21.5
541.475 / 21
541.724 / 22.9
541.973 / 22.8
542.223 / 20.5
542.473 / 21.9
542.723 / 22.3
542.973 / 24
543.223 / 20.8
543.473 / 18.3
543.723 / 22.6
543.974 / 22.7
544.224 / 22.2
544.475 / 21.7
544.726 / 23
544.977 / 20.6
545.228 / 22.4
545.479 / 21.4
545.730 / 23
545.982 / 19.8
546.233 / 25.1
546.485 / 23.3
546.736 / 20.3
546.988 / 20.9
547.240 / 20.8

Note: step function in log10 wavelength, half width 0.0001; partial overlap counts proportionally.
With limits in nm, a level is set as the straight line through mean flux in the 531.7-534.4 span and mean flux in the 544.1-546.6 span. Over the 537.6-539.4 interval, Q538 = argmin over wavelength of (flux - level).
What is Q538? 539.235 nm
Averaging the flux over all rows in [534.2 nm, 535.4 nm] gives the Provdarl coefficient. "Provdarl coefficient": 20.9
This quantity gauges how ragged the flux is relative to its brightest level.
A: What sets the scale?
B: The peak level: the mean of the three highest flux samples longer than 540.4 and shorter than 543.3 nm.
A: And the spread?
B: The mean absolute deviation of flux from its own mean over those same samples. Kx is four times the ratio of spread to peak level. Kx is 0.224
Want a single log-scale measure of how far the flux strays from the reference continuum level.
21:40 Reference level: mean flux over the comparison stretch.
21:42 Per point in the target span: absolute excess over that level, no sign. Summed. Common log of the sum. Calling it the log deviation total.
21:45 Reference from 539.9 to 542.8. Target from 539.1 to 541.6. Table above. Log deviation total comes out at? 1.1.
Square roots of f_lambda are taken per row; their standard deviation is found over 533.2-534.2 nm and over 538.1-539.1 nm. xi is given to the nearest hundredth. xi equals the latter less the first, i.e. -0.04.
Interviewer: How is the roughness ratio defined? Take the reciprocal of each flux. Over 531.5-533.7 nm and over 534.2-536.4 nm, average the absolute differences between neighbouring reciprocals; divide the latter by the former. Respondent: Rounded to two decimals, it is 1.02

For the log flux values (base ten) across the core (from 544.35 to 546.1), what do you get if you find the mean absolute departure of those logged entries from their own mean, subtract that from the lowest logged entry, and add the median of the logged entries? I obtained 2.61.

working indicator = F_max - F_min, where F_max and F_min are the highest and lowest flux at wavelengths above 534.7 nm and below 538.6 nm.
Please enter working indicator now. 5.0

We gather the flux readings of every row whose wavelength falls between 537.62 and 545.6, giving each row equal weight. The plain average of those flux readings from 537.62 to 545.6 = 21.4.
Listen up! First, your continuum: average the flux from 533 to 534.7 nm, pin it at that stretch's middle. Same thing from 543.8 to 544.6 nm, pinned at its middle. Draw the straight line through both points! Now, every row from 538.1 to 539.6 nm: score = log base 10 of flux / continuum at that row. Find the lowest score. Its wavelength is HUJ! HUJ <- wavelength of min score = 539.235 nm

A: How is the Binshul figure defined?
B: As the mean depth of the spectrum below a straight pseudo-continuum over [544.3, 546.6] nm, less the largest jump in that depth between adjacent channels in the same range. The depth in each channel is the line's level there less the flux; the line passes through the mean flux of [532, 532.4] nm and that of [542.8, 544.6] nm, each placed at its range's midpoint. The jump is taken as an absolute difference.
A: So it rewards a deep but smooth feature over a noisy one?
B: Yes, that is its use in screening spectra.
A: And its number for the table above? -5.8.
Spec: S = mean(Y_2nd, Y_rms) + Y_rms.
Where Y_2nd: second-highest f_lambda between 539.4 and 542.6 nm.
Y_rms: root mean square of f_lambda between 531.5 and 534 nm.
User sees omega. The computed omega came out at 42.7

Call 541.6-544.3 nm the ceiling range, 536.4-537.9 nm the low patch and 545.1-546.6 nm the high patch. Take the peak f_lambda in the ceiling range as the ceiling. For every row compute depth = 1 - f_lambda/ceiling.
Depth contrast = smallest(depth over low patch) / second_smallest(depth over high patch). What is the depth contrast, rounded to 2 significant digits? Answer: -1.7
